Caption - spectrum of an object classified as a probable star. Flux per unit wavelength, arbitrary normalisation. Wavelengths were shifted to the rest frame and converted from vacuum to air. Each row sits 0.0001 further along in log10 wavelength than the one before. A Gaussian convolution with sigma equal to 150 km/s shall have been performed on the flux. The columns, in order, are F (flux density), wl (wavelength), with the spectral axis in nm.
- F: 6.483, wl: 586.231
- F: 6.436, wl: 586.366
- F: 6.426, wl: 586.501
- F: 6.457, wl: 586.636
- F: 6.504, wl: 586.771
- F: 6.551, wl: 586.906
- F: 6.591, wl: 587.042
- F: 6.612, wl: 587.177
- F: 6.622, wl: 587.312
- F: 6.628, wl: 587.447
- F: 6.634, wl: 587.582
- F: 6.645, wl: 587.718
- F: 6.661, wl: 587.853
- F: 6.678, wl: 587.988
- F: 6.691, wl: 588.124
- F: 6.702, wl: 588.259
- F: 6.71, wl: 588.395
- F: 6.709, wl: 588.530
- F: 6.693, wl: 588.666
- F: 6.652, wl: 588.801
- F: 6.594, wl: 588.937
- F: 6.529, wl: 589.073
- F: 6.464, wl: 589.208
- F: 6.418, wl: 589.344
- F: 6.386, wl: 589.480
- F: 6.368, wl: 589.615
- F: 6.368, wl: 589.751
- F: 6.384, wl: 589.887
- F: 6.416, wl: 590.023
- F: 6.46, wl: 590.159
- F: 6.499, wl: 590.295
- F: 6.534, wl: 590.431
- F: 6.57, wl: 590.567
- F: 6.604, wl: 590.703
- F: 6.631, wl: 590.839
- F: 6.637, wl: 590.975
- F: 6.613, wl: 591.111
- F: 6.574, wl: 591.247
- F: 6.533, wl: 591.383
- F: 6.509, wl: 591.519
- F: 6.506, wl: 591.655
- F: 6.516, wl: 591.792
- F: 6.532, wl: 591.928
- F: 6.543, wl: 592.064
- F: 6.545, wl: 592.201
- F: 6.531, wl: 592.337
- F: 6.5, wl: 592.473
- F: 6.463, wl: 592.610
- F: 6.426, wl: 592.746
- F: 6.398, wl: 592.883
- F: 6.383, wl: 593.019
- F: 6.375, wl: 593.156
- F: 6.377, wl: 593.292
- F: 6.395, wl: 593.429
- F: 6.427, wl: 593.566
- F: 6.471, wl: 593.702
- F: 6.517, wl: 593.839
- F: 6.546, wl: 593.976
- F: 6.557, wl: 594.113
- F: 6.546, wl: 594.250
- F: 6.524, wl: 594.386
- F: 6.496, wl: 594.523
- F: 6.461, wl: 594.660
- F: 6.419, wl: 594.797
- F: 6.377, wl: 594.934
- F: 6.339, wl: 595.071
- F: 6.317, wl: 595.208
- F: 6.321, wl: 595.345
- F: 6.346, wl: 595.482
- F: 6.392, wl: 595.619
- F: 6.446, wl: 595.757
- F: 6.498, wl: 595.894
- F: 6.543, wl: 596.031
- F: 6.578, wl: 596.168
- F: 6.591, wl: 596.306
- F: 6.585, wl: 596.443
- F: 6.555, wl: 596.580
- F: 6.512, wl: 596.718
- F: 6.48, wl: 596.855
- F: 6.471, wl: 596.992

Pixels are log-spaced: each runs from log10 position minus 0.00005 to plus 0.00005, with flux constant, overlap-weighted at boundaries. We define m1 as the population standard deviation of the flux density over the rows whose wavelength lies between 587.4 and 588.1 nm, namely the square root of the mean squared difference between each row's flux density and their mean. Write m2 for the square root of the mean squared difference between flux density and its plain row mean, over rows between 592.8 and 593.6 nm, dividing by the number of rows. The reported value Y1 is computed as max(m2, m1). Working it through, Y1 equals 0.018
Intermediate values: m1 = 0.018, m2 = 0.018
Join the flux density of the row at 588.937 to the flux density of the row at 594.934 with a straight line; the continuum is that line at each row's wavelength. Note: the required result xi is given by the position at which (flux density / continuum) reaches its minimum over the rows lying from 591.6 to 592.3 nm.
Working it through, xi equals 591.655 nm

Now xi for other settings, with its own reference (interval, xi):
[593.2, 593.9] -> 593.292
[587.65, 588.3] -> 587.718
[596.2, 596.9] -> 596.855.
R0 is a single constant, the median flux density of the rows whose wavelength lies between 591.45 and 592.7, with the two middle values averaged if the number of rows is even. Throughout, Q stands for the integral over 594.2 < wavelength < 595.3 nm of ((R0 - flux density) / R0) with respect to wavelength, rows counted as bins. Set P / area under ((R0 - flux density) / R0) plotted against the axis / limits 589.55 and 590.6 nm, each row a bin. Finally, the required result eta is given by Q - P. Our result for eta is 0.003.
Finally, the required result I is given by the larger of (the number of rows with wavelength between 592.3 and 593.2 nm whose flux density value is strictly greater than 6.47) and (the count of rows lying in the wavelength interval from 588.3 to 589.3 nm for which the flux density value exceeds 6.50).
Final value 6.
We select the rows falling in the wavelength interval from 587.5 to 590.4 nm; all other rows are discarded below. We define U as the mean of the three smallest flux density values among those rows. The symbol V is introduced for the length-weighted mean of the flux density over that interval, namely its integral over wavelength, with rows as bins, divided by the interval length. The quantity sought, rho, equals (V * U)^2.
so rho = 1745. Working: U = 6.373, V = 6.55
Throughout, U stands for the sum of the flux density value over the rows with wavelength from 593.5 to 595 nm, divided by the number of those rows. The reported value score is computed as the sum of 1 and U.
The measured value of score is 7.49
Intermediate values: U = 6.49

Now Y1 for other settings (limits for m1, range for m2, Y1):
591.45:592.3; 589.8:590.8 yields 0.074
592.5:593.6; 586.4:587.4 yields 0.071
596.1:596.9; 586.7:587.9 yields 0.047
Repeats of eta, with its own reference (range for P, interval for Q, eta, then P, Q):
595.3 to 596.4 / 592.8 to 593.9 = 0.009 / 0.008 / 0.017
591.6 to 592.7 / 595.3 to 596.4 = 0.008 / 0.000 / 0.008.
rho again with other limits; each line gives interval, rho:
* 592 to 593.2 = 1703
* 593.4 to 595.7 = 1658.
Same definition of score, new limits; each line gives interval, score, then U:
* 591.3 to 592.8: 7.51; 6.51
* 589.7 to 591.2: 7.52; 6.52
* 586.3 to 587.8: 7.56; 6.56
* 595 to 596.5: 7.45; 6.45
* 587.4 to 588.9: 7.67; 6.67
